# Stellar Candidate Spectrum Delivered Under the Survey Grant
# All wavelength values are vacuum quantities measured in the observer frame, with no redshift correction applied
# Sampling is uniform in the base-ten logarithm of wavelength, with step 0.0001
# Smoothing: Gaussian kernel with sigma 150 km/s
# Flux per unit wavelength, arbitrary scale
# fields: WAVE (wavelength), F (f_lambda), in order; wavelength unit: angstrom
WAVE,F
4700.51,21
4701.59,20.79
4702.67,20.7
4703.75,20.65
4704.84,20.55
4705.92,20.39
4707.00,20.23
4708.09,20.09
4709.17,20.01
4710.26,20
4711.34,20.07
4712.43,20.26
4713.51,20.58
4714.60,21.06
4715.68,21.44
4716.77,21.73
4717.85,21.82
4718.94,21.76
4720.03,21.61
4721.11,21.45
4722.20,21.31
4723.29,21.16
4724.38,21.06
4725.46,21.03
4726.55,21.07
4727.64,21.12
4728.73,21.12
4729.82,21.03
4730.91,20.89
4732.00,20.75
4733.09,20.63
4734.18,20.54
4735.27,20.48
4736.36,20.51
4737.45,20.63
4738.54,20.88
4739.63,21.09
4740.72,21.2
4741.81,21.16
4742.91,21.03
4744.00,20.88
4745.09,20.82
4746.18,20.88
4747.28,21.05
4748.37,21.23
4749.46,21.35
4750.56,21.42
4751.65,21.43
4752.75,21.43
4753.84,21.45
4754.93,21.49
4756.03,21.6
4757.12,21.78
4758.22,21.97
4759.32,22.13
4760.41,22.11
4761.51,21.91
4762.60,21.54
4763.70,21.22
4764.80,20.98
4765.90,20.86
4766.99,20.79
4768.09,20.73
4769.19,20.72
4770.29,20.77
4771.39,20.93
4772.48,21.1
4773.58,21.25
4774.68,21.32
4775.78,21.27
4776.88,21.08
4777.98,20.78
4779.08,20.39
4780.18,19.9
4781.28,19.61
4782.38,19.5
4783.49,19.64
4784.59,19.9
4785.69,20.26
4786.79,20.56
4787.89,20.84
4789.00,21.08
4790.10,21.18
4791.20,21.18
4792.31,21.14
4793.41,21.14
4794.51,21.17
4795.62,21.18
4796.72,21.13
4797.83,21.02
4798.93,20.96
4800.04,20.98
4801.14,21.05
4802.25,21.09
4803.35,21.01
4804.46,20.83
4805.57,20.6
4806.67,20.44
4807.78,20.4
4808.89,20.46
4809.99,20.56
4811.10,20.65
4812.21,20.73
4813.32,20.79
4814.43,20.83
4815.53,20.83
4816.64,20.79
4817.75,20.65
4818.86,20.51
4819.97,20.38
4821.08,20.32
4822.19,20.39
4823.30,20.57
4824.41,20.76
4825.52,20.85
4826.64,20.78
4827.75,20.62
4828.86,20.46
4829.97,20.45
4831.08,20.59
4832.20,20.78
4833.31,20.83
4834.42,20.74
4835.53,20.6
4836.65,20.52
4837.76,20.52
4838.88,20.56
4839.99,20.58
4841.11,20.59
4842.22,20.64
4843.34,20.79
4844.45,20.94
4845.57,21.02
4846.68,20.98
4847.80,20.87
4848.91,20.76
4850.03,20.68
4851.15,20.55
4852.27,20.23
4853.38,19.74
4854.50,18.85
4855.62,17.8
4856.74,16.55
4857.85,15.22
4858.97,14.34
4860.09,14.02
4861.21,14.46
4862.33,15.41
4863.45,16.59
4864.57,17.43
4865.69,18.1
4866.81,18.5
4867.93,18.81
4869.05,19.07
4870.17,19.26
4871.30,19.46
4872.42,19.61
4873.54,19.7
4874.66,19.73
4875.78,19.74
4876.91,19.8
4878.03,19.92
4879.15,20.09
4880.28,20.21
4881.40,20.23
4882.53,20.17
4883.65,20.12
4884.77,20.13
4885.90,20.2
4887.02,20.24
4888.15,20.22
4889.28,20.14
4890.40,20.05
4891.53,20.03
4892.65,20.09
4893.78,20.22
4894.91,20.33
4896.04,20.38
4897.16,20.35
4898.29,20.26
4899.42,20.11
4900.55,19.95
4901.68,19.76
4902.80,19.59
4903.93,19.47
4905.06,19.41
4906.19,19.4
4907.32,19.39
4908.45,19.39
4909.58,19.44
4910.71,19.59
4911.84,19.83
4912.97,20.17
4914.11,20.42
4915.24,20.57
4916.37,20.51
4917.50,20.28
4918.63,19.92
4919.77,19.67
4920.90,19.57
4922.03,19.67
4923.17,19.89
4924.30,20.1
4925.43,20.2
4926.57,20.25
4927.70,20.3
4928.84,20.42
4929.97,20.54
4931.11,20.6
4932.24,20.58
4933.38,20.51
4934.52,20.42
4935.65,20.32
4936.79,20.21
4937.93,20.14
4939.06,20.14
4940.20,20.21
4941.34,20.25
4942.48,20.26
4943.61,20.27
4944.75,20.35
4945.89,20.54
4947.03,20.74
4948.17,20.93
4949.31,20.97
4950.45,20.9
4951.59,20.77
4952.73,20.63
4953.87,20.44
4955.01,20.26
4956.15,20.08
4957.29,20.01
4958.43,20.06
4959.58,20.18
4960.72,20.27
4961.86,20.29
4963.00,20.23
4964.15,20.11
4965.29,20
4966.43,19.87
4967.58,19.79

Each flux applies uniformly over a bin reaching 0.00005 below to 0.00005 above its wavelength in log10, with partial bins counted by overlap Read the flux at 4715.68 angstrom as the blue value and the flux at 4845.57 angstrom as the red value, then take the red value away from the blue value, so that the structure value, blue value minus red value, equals 0.4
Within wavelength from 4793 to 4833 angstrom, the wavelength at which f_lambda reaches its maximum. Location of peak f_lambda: 4795.62 angstrom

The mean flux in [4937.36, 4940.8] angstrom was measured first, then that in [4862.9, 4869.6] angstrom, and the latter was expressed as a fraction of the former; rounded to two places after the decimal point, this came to 0.90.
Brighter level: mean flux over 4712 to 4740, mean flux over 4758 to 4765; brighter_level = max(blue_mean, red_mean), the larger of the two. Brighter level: 21.7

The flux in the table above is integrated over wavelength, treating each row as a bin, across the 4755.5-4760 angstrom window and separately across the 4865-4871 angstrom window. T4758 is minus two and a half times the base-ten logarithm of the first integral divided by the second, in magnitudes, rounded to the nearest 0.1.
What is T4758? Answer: 0.1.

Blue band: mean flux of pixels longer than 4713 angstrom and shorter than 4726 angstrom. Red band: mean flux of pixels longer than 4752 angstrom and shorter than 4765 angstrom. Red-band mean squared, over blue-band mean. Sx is 22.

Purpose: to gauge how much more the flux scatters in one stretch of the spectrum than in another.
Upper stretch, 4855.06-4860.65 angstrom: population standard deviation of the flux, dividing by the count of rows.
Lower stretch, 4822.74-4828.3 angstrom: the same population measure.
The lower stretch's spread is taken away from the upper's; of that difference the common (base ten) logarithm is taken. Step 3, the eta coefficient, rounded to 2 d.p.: 0.12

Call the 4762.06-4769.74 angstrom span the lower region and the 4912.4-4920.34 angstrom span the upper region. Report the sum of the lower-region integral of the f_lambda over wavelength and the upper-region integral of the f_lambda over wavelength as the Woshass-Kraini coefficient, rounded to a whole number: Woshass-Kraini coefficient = 321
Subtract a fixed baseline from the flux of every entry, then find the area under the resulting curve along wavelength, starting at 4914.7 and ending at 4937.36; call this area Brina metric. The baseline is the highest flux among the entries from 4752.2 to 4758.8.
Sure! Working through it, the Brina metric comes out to -40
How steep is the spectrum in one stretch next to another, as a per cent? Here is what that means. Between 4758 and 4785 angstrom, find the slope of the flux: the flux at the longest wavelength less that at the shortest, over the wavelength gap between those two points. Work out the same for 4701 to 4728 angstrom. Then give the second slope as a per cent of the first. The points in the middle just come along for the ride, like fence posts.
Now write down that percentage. -16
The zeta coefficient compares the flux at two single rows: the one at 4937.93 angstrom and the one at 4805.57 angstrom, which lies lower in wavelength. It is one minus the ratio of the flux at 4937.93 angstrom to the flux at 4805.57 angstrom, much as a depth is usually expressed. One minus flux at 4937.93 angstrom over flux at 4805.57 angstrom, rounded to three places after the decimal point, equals 0.022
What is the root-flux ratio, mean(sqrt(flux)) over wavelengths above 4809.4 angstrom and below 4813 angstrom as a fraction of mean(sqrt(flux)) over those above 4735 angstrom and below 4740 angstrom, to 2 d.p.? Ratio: 1.00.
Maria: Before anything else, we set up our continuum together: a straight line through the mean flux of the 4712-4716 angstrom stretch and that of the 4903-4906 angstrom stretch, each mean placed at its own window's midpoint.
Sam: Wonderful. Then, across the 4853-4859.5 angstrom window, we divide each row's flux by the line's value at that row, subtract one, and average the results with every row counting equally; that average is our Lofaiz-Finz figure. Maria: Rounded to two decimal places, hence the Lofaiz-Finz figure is -0.14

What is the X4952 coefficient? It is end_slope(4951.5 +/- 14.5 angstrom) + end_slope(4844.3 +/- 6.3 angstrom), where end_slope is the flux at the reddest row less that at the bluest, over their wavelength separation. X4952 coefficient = 0.01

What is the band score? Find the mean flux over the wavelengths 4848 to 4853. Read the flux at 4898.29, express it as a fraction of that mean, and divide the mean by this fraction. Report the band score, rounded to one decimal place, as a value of 20.9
